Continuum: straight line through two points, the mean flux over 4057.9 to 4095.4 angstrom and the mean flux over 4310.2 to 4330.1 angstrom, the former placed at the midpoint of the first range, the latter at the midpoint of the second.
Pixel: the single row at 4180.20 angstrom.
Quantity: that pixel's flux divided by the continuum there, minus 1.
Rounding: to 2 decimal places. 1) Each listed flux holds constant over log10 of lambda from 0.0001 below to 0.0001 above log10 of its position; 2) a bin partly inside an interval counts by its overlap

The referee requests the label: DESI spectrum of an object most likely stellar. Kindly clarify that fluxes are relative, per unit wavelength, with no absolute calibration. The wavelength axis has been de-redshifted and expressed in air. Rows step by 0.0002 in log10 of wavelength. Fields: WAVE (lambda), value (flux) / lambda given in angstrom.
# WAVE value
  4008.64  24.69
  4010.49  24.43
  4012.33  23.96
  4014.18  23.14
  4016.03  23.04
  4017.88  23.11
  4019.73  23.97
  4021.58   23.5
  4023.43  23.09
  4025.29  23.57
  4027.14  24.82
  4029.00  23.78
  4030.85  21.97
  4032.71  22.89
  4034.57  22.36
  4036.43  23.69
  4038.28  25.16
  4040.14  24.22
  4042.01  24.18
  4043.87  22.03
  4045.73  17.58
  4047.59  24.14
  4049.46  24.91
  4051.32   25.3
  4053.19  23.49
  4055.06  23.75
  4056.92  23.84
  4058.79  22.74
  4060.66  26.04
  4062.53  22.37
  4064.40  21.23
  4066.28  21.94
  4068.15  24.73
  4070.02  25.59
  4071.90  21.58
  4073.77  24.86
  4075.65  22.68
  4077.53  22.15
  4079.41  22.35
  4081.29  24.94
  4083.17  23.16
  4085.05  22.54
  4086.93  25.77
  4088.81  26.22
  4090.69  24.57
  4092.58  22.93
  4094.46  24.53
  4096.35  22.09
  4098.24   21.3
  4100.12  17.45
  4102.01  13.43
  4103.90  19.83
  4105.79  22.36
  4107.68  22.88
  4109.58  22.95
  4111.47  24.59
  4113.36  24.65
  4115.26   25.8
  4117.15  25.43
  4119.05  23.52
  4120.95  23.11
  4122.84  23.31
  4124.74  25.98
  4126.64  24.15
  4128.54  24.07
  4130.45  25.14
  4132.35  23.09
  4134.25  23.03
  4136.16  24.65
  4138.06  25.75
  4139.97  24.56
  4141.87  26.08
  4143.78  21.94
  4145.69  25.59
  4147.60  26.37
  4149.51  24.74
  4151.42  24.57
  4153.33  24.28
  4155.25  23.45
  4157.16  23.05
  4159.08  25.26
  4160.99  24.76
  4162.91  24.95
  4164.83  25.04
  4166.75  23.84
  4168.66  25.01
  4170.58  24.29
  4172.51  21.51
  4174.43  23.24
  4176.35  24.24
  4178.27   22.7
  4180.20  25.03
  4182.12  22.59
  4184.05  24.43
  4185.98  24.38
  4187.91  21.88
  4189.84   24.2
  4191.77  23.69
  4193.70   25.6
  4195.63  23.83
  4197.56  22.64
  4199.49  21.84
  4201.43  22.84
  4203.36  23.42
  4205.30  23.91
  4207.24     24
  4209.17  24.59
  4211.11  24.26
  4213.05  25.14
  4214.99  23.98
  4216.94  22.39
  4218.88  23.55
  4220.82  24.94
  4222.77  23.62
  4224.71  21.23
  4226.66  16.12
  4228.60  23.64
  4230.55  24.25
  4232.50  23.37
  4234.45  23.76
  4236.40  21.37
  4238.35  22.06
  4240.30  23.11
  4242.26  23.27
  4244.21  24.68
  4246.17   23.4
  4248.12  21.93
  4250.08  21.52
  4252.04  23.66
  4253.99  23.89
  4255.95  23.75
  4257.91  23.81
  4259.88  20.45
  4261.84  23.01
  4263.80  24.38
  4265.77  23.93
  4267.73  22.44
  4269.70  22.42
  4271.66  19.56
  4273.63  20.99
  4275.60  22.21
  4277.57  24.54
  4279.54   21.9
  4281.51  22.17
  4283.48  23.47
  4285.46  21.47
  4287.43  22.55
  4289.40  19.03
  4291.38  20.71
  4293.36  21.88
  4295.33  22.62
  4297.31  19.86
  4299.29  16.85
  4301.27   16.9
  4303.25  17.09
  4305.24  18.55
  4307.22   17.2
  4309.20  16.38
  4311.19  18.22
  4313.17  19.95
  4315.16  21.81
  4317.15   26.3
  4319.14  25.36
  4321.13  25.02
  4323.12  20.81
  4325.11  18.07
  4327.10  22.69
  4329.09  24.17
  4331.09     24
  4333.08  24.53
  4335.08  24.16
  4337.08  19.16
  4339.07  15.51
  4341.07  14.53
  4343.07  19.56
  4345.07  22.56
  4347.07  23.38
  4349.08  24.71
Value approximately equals 0.09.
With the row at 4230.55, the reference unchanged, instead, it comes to 0.07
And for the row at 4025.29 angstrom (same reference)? -0.02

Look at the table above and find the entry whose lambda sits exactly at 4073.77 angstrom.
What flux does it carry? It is 24.86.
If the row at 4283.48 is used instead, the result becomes 23.47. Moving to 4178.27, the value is 22.7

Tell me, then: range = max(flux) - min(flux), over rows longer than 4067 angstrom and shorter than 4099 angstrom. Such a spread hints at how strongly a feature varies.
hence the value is 5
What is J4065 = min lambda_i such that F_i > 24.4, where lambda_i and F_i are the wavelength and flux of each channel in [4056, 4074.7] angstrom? 4060.66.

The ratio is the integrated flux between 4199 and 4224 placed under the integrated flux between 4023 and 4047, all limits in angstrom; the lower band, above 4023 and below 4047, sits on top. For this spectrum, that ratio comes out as 0.93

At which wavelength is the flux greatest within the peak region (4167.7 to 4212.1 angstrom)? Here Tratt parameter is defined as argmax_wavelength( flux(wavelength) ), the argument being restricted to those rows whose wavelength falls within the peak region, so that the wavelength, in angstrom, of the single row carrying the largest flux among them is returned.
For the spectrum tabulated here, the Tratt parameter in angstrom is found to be 4193.70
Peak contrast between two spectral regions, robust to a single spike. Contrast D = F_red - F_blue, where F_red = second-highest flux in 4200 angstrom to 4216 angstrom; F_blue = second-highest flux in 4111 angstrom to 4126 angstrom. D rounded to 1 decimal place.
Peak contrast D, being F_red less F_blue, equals -1.2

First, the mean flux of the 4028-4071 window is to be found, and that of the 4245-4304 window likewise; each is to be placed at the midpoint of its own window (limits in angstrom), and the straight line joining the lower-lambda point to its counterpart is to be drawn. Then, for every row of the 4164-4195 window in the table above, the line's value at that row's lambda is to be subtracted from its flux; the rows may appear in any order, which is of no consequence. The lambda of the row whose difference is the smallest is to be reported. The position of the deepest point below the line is 4172.51 angstrom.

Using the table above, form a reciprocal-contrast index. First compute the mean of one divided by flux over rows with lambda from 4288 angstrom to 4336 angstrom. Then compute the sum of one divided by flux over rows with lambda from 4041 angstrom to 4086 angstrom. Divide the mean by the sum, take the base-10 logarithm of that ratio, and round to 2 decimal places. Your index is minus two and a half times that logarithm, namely 3.32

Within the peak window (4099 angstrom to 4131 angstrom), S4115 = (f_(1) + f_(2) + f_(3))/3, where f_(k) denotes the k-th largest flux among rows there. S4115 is 25.7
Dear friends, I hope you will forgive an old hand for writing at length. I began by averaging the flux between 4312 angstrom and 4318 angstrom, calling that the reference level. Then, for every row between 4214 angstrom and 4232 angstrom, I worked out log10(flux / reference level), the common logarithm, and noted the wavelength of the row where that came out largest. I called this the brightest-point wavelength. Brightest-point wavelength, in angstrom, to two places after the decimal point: 4220.82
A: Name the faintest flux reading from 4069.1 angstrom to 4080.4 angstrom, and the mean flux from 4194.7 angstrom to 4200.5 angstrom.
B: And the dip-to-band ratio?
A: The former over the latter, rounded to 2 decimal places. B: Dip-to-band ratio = 0.95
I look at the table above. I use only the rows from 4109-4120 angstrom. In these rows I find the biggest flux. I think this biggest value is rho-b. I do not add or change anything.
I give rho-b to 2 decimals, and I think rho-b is 25.80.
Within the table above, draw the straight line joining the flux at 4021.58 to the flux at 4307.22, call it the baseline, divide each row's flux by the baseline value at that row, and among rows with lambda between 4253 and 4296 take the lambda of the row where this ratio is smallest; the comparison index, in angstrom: 4289.40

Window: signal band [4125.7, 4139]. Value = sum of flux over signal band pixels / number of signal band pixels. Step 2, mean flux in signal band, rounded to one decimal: 24.3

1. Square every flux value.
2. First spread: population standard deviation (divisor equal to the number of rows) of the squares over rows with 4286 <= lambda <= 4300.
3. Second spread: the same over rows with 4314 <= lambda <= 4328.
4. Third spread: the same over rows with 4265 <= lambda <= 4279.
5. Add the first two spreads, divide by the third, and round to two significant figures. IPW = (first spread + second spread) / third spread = 2.9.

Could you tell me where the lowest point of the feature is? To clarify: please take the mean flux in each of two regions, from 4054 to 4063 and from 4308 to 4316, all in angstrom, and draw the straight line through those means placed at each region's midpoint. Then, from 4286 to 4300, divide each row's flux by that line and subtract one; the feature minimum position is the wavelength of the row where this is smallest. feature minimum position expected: 4299.29 angstrom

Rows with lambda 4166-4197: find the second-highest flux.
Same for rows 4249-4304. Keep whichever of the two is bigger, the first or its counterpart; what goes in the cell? 25.0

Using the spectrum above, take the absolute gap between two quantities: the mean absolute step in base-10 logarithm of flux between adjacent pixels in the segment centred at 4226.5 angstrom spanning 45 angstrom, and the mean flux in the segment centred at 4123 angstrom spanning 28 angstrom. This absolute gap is 24.2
